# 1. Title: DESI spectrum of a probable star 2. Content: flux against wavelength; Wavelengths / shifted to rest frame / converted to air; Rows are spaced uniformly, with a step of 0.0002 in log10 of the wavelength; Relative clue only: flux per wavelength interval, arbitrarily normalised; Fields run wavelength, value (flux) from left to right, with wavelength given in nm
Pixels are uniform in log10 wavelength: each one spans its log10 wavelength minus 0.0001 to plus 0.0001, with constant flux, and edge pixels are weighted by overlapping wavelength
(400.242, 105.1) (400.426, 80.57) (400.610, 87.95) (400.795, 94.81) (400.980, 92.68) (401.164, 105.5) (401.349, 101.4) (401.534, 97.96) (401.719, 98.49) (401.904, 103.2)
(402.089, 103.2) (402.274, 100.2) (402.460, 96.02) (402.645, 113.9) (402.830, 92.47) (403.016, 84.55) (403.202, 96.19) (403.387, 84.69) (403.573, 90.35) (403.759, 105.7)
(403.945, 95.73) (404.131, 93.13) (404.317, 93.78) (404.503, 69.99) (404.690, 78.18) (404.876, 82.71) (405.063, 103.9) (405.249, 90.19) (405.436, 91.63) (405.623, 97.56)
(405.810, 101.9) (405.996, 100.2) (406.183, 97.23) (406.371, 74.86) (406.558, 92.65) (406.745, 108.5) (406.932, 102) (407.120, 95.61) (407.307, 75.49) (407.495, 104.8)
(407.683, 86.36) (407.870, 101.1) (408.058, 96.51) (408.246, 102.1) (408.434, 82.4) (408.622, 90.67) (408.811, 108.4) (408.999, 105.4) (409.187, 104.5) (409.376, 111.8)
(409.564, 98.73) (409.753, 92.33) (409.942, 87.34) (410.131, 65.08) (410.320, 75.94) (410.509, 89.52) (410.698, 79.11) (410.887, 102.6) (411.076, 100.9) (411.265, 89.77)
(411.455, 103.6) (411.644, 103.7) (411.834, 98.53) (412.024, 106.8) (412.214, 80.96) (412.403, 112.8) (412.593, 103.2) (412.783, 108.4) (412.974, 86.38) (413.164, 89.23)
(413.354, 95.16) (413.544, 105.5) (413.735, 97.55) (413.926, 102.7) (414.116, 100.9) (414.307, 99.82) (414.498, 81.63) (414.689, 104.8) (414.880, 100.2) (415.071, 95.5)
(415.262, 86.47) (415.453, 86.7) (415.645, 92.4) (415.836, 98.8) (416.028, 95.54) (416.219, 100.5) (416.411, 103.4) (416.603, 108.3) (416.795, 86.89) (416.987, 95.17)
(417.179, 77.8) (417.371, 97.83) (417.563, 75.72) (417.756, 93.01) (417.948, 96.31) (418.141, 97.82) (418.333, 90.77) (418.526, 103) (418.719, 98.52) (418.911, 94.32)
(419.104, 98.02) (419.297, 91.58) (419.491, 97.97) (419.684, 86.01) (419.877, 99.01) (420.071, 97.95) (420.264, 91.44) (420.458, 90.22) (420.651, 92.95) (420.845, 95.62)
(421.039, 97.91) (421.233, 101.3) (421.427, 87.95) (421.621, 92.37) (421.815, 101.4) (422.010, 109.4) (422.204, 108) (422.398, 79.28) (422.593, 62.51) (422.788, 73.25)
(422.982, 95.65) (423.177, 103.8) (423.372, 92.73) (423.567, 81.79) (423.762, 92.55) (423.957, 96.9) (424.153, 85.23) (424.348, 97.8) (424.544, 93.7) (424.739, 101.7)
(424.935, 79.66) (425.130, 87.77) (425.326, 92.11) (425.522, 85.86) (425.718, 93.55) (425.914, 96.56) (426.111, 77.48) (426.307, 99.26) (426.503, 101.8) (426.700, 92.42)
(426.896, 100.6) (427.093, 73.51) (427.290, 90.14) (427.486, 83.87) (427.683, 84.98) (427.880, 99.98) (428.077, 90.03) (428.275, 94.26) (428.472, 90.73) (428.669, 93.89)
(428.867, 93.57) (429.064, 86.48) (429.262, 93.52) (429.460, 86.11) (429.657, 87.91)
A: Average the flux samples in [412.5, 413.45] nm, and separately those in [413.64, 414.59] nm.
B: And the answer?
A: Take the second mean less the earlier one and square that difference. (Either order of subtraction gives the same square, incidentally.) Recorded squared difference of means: 0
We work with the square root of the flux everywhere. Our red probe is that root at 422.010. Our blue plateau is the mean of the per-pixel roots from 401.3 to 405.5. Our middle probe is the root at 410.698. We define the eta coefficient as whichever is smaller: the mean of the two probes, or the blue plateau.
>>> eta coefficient 9.68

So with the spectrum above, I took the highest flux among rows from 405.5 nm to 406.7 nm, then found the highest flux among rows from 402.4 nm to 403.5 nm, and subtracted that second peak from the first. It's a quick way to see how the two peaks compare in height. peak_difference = -12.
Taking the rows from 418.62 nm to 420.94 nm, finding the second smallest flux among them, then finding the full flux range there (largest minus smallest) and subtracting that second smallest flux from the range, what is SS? -77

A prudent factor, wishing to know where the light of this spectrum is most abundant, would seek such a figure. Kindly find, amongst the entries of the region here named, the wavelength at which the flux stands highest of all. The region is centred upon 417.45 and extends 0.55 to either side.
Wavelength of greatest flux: 417.371 nm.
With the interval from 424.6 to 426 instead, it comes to 424.739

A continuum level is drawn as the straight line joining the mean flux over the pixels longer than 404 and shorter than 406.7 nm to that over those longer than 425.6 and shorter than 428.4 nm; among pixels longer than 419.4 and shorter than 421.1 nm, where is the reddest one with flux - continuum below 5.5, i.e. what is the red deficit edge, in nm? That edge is 420.845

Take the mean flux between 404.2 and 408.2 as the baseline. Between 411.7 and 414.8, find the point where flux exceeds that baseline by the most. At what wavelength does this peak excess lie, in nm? 412.403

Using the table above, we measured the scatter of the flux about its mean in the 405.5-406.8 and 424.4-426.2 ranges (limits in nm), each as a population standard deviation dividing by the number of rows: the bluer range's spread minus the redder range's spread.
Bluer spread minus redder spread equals 2.4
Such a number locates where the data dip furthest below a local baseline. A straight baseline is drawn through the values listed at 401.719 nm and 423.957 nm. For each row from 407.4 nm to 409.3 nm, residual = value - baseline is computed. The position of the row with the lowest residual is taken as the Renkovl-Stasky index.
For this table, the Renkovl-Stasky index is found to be 408.434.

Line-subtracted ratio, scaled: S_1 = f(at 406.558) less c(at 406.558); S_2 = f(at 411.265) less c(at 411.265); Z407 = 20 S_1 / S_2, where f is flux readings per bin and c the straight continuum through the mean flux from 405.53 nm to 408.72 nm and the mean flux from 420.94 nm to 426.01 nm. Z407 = 10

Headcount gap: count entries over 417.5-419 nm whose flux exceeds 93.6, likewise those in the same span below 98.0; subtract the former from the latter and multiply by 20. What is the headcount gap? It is 20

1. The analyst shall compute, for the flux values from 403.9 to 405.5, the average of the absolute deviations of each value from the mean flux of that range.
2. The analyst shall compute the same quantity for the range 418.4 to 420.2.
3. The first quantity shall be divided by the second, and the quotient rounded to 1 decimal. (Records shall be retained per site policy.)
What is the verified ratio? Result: 2.1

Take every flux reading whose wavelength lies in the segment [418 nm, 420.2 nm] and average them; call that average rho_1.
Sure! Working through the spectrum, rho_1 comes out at 96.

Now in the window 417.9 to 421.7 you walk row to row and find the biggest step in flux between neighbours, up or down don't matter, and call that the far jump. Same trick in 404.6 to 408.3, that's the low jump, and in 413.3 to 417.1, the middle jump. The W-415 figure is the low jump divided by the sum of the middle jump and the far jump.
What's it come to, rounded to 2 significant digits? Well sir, 0.80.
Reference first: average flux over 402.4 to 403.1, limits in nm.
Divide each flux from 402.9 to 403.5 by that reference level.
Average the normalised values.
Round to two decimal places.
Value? 0.91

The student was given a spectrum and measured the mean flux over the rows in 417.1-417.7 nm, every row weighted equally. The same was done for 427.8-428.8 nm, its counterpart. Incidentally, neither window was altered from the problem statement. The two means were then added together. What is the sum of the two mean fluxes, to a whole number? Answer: 178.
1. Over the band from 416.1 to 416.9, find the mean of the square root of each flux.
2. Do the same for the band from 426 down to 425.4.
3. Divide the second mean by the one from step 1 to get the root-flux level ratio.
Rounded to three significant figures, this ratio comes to 0.961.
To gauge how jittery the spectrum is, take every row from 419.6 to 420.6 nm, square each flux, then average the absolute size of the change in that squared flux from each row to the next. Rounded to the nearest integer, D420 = 1017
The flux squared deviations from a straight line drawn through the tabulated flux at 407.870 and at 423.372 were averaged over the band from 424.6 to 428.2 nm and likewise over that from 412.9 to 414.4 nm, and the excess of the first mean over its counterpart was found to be 29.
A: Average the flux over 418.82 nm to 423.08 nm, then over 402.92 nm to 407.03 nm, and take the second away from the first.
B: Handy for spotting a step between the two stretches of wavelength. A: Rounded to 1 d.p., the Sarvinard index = 0.4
